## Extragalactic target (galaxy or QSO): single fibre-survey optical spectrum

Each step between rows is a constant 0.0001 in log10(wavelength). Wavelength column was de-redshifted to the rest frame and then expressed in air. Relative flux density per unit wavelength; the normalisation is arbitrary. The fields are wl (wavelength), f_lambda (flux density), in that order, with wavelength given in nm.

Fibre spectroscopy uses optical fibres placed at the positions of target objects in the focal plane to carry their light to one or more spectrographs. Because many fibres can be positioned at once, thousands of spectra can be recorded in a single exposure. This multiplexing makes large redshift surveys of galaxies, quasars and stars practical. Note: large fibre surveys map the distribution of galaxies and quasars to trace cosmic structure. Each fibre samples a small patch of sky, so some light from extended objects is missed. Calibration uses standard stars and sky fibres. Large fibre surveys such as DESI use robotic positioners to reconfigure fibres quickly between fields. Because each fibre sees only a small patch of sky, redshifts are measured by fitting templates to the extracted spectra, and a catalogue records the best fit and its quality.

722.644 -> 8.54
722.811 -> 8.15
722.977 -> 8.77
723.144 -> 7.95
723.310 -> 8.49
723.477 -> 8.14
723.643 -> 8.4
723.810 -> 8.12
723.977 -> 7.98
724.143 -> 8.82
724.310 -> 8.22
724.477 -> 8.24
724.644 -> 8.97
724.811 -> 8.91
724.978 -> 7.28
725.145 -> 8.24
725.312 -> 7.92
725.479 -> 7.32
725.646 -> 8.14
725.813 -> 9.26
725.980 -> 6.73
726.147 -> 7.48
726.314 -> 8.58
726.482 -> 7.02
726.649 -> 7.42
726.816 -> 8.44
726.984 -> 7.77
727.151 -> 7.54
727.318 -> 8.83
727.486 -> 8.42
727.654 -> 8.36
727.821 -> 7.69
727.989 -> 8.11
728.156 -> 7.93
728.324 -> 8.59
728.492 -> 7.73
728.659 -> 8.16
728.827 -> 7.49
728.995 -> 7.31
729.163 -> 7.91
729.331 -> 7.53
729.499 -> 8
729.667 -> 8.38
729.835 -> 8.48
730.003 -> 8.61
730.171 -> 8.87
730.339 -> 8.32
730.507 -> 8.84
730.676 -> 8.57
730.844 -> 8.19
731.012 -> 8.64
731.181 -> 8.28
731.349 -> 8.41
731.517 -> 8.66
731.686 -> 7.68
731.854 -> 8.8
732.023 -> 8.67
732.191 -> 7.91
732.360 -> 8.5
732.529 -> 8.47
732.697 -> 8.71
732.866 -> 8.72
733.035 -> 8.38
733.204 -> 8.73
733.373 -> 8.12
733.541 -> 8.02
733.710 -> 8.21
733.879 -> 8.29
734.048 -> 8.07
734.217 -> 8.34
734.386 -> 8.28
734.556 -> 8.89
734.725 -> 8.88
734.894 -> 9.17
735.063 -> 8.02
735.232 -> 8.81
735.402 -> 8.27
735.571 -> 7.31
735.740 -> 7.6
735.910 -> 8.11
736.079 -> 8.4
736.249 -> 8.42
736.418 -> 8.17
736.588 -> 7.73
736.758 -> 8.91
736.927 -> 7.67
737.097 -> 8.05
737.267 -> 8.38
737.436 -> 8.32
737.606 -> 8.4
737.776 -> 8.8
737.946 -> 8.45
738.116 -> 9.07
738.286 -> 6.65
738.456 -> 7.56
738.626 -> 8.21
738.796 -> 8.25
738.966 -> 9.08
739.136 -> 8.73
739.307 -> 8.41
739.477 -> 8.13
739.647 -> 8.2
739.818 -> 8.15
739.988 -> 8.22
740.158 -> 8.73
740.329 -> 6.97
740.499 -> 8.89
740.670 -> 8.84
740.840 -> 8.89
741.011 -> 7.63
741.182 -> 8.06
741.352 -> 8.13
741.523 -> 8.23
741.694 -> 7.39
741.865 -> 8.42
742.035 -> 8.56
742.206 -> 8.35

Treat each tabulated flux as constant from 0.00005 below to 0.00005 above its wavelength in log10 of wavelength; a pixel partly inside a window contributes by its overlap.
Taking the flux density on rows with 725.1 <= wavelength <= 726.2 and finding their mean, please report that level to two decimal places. 7.87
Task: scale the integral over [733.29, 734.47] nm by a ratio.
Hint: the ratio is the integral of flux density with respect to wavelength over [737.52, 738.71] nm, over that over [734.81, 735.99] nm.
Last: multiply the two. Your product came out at 9.7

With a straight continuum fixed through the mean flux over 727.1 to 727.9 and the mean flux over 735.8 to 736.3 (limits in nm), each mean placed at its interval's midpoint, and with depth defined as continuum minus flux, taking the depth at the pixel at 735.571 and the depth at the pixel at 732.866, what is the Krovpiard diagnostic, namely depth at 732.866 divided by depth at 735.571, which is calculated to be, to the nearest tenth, -0.5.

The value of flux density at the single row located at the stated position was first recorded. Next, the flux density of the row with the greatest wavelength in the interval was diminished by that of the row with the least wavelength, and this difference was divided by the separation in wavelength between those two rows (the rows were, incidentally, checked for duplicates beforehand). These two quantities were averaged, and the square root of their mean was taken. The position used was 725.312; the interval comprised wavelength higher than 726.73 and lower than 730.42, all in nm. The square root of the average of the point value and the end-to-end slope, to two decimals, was 1.99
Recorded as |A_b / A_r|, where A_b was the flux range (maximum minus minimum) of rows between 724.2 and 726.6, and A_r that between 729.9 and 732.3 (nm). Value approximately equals 2.1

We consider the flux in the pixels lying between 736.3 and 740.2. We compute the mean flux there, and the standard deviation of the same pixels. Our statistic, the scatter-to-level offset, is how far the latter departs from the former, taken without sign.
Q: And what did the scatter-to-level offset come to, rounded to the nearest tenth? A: 7.7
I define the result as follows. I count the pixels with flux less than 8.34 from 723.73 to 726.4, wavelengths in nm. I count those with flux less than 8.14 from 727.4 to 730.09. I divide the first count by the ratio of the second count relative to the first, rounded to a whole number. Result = 13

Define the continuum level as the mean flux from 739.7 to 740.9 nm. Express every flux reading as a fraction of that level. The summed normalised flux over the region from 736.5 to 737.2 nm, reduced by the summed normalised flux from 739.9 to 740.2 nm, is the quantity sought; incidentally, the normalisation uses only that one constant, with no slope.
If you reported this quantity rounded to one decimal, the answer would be 1.8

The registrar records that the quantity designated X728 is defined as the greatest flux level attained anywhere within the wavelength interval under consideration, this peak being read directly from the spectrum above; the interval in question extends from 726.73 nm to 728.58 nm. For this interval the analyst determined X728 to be 8.83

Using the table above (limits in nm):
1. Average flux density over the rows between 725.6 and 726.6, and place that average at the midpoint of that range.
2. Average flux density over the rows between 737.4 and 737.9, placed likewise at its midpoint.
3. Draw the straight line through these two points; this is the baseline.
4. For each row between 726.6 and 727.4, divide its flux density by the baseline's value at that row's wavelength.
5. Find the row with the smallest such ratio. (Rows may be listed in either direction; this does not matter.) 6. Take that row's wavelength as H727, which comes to 726.649 nm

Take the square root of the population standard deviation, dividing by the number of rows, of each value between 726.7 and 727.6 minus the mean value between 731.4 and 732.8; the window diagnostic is 0.69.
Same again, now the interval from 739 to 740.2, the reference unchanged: 0.49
